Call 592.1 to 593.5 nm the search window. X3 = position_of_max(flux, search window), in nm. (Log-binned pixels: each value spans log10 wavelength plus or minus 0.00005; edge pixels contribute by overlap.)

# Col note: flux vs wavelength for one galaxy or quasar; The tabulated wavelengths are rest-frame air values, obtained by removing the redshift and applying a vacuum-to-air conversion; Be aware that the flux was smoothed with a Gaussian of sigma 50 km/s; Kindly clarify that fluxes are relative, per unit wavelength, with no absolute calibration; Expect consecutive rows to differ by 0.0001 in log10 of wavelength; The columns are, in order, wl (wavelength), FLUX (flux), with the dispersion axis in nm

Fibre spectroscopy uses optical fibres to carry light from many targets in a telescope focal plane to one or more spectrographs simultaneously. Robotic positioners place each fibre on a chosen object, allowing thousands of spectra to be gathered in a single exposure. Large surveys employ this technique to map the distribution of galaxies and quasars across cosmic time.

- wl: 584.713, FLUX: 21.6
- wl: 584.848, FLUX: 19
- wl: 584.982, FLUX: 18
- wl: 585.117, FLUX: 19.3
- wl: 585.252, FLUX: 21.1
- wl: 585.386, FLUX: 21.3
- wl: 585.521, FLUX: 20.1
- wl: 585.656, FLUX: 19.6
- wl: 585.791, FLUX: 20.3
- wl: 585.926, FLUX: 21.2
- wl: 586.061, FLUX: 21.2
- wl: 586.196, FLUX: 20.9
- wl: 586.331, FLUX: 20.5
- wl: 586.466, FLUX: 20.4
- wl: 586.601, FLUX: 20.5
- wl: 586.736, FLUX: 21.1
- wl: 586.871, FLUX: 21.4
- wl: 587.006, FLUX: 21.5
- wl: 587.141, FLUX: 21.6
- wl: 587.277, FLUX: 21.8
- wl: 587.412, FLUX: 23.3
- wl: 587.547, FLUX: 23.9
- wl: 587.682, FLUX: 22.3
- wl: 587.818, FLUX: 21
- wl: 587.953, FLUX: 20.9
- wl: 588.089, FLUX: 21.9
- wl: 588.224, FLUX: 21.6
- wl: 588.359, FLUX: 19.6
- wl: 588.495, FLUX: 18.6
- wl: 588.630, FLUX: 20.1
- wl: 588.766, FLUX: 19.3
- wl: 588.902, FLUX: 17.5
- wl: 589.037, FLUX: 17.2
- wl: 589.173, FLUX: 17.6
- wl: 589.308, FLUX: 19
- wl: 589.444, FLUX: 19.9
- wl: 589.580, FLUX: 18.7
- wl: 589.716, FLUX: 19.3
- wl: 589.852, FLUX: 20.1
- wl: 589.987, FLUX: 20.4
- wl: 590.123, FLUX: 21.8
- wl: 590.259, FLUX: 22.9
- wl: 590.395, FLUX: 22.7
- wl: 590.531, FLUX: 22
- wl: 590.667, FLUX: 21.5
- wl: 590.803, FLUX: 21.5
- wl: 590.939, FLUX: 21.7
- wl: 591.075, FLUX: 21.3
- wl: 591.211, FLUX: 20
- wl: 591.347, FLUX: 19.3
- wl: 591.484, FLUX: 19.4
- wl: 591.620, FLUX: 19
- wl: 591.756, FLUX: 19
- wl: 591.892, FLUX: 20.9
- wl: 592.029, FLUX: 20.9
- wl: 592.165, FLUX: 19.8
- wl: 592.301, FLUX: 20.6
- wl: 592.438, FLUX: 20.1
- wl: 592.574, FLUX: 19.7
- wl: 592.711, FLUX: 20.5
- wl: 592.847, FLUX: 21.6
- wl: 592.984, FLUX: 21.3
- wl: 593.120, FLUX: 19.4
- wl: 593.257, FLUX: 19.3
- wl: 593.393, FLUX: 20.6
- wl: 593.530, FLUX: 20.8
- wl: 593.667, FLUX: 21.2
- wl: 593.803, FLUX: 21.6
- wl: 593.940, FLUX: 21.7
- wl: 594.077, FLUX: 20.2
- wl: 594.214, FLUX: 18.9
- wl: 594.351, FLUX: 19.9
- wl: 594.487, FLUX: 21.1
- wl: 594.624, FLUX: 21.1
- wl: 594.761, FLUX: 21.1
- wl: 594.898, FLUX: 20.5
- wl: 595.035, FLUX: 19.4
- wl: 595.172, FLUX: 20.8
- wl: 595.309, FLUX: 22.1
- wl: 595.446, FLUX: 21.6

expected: 592.847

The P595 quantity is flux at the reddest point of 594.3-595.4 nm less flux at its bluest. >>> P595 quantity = 2.20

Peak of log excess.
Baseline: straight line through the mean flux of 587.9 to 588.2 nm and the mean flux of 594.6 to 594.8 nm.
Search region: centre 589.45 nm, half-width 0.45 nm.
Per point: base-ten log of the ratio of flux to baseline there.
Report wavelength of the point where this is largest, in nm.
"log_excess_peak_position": 589.852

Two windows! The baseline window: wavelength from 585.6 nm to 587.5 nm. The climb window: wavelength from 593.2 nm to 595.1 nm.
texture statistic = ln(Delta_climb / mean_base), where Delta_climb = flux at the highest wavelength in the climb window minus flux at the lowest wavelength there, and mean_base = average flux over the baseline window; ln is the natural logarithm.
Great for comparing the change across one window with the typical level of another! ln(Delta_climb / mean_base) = -5.4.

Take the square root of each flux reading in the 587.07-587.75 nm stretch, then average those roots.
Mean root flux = 4.75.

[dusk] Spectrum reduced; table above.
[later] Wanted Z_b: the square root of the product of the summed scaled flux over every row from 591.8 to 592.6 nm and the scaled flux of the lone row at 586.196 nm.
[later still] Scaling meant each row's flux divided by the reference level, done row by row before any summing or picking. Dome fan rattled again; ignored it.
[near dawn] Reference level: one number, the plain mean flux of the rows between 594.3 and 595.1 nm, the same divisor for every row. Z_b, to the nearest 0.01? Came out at 2.46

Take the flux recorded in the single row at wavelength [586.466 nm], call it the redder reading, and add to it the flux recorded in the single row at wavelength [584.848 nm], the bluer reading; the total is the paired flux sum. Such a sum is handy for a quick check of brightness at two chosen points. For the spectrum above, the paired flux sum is 39.4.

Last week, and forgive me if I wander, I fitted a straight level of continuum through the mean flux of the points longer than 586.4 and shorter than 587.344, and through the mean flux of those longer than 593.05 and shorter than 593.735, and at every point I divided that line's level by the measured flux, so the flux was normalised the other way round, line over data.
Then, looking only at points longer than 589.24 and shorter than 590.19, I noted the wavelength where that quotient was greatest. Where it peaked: 589.580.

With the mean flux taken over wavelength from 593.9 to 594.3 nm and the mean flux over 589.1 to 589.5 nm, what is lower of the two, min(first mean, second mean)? 18.8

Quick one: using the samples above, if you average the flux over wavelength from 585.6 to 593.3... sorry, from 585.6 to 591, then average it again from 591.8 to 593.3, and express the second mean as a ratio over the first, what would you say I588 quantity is 0.98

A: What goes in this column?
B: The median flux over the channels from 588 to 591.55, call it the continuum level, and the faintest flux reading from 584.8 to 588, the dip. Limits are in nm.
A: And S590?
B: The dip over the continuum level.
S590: 0.90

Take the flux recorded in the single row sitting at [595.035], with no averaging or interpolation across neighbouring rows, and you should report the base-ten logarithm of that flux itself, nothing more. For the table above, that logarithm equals 1.29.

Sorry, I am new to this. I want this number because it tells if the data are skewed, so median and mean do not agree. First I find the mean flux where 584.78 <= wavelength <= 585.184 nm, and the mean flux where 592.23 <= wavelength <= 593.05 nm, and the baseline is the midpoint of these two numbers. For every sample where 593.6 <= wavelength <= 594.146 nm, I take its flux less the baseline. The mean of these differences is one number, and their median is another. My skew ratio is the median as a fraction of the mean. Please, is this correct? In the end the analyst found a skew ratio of 1.15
